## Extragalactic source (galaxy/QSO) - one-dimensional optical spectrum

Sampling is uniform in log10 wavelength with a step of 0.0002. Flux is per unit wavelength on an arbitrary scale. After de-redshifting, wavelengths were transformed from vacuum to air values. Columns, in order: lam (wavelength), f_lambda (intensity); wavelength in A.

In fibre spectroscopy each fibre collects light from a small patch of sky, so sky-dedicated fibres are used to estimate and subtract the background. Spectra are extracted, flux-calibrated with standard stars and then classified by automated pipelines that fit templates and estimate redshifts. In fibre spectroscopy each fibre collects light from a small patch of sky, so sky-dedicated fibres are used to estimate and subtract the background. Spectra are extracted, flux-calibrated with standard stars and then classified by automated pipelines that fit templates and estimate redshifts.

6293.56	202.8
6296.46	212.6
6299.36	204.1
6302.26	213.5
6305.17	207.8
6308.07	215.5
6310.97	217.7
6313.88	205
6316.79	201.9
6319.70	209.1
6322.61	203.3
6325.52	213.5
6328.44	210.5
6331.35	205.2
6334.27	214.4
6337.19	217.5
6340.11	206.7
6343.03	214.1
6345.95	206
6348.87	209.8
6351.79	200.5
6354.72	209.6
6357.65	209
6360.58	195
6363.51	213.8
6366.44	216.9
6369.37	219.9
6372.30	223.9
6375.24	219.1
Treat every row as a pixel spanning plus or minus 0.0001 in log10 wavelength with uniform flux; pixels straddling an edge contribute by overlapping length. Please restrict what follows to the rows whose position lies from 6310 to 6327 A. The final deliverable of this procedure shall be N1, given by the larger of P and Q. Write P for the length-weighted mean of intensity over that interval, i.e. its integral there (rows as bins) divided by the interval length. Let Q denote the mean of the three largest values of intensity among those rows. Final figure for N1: 213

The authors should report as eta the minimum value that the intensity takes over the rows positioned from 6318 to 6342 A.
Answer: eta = 203.3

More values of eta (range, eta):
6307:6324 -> 201.9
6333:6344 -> 206.7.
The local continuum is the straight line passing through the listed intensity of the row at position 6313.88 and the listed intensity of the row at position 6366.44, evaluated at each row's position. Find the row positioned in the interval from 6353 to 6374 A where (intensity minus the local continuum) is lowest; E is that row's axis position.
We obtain 6360.58 A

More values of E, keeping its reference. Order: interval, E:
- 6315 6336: 6316.79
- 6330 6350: 6345.95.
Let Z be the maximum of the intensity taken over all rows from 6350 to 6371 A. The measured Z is 219.9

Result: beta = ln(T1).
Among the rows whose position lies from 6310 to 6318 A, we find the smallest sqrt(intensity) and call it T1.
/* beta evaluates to 2.65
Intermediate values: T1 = 14.21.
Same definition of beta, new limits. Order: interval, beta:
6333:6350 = 2.66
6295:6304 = 2.66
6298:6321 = 2.65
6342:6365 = 2.64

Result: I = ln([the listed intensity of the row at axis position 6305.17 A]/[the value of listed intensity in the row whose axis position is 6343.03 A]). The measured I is -0.030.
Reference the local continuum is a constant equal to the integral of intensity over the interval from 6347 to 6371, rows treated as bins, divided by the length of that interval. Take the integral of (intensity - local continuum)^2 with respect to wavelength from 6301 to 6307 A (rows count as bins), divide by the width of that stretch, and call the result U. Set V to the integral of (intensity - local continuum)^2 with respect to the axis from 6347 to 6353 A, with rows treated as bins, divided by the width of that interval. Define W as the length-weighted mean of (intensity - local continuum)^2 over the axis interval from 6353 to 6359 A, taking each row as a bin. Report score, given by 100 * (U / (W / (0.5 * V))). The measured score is 5873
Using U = 11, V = 36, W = 3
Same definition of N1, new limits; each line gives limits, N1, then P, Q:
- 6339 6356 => 211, 208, 211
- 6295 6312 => 216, 212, 216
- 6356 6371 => 217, 211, 217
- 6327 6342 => 214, 211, 214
